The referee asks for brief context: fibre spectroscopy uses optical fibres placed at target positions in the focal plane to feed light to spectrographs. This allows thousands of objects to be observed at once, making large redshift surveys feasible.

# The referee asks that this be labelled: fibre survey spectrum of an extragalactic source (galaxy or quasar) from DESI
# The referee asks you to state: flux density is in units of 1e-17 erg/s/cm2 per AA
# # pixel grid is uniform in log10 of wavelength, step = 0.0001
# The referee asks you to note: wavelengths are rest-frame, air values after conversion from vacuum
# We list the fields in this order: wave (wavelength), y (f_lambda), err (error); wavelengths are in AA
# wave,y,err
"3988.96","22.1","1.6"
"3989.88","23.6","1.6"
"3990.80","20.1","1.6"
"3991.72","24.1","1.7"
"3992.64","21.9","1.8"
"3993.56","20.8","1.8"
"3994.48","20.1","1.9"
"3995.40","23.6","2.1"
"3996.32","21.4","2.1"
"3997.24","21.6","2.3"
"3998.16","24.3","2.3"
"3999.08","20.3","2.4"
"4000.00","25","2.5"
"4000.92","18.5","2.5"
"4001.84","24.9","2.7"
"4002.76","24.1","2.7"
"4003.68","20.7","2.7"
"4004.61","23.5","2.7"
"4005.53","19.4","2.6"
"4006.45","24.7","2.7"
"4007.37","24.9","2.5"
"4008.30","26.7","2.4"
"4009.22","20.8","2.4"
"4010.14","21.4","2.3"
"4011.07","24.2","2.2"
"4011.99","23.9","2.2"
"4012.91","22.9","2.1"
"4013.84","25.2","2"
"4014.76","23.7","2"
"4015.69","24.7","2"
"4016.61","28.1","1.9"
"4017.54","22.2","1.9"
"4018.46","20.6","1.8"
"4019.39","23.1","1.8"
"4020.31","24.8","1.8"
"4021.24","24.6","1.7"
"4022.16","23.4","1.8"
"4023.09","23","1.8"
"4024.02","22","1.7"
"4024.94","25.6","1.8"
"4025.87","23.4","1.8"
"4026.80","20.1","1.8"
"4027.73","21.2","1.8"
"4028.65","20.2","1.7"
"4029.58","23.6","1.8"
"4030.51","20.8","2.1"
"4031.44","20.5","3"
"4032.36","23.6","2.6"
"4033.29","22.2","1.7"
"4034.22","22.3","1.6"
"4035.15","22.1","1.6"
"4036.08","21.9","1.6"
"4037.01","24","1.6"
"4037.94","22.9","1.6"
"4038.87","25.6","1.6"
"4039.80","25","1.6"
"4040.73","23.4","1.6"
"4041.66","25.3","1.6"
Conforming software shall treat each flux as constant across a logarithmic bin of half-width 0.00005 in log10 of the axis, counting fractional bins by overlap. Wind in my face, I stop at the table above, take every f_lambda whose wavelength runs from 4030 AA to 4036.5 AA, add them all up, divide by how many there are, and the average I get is 21.9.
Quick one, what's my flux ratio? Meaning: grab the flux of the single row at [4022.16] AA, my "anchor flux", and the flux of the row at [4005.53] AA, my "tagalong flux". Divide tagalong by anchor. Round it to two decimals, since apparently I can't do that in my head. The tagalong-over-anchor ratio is 0.83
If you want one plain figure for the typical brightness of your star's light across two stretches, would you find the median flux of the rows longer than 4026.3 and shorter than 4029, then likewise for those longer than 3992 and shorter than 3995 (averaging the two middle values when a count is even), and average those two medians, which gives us 20.5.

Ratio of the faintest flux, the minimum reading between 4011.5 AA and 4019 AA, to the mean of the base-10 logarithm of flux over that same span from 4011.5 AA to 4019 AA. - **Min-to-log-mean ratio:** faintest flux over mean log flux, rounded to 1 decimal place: 15.0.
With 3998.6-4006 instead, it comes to 13.8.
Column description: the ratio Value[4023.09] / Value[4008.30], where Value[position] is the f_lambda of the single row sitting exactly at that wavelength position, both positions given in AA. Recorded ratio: 0.86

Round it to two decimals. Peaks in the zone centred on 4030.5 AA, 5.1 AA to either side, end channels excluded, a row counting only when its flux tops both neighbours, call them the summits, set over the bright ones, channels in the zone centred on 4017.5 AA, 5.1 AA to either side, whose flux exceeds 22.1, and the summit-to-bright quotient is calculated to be 0.40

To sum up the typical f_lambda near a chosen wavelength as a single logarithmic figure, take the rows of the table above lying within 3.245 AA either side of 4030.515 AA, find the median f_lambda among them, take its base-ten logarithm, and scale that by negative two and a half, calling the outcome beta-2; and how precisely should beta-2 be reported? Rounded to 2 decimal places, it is -3.32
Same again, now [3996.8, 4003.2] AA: -3.46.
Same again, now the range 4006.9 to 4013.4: -3.45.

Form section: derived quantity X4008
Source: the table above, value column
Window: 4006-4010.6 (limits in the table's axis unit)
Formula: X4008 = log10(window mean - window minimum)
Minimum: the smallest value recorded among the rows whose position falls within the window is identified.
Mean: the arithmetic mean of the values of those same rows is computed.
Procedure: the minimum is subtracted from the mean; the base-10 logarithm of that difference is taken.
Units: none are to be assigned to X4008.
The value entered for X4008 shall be 0.46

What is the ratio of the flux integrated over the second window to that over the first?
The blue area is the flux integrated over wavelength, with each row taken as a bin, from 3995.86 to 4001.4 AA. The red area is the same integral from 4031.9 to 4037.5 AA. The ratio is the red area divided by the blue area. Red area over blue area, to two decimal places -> 1.05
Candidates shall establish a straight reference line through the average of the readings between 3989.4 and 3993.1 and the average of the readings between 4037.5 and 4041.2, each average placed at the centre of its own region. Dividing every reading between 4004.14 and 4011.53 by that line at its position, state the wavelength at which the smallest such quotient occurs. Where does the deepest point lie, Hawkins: 4005.53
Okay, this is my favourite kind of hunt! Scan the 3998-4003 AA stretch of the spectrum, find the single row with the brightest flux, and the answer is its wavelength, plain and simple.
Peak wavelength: 4000.00 AA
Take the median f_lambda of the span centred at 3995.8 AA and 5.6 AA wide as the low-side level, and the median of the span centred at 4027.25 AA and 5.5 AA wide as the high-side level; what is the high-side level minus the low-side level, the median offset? 1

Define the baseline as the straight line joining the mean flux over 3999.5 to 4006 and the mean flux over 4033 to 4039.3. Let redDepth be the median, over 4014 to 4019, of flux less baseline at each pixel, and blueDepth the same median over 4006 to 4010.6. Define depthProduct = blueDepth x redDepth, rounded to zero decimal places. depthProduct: 3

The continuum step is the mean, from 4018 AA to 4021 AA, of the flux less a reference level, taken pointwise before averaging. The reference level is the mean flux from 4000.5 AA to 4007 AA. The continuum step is 0.6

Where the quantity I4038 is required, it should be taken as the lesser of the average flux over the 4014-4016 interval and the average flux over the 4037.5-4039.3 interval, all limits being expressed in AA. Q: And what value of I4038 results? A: 24.2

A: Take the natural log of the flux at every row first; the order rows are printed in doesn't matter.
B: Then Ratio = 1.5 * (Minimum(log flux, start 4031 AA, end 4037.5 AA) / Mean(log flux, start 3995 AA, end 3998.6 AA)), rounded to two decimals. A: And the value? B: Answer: 1.45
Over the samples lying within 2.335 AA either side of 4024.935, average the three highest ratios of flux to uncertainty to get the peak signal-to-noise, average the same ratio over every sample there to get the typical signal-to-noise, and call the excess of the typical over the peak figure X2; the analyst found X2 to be -0.6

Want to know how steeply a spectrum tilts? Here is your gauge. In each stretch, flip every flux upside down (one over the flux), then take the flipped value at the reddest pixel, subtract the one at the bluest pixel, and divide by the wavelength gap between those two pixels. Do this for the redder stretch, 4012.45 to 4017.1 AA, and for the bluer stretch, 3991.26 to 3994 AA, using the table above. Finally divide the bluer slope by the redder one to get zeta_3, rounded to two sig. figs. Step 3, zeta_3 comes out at -1.6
